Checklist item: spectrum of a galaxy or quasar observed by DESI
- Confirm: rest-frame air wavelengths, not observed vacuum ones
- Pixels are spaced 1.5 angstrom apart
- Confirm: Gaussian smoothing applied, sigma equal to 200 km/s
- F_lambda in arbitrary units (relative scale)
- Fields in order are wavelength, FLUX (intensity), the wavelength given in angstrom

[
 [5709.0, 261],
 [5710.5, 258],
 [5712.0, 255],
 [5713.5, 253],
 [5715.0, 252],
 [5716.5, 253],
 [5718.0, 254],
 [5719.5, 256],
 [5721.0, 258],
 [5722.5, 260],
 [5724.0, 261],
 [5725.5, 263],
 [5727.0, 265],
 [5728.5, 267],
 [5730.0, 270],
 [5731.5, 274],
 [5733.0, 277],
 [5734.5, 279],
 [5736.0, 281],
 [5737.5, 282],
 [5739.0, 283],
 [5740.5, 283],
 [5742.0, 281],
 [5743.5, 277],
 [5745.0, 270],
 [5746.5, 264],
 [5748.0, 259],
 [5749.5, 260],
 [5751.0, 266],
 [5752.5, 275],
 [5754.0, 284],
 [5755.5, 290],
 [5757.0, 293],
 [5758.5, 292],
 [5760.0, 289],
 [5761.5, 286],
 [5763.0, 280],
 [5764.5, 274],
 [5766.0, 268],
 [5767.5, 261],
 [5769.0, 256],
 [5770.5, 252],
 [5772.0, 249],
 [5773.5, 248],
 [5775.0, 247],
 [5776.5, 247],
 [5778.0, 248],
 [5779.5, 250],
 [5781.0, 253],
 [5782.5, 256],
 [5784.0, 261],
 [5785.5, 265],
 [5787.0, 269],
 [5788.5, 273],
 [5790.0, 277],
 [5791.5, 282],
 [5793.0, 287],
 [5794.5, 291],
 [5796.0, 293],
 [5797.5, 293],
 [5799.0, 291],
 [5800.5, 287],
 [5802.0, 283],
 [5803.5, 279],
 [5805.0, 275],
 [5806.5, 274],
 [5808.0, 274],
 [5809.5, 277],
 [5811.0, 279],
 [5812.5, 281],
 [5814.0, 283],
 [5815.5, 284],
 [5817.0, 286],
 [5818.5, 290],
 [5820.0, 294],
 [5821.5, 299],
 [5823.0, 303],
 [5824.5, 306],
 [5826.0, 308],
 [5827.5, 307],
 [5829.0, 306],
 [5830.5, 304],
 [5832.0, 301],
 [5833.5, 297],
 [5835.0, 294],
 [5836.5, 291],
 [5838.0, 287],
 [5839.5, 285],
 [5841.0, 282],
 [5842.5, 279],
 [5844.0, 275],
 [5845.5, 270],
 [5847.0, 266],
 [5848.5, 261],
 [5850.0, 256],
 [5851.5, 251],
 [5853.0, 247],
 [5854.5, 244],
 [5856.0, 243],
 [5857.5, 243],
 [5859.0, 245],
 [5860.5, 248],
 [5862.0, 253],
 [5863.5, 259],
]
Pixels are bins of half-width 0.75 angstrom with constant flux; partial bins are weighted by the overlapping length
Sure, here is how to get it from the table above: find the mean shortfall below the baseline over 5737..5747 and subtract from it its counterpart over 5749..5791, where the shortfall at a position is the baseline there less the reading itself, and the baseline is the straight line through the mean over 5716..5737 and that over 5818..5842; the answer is -19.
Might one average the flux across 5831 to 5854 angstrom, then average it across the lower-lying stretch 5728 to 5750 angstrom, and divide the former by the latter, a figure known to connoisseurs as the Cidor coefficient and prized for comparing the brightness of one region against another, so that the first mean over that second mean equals 1.01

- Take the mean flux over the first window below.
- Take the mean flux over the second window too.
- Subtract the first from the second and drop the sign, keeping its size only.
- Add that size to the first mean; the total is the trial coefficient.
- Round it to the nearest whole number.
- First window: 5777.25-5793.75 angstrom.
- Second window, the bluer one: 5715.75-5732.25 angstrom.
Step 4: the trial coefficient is 269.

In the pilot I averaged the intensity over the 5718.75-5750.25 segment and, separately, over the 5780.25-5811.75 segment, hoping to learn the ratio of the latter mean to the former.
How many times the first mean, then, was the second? 1.03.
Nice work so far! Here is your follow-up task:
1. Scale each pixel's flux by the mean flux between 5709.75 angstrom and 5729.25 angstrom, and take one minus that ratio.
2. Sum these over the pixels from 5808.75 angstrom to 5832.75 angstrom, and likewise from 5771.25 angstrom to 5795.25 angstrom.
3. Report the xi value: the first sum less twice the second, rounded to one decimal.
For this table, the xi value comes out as -1.7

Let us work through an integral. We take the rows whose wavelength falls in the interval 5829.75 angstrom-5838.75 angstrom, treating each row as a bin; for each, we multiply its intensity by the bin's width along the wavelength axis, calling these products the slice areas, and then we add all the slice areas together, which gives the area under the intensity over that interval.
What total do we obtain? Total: 2661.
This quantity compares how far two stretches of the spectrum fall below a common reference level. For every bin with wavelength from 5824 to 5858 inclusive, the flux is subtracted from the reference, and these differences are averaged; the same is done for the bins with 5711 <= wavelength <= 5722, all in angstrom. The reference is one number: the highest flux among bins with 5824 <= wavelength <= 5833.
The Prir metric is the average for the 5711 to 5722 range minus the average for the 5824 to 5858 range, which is 24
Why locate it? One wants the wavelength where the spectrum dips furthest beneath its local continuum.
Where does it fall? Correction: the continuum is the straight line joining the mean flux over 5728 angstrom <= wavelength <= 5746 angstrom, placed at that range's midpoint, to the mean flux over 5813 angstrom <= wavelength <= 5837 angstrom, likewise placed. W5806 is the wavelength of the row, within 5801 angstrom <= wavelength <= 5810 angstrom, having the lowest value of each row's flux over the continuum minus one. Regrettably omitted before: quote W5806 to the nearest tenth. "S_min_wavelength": 5808.0 angstrom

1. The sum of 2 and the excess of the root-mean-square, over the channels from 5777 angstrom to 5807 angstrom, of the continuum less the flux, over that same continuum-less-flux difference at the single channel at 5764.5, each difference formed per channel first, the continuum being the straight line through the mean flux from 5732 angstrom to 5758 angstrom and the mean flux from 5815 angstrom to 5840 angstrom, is 13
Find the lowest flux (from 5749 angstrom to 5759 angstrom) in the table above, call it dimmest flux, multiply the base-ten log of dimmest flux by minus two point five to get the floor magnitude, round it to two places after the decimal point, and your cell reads -6.04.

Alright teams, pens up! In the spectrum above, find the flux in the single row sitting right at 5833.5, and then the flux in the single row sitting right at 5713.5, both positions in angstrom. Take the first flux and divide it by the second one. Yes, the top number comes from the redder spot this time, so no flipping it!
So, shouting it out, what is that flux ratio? 1.17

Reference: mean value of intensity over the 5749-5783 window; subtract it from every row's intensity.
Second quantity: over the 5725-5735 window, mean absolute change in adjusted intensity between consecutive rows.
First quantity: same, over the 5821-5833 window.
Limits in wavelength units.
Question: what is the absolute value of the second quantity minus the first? 0.38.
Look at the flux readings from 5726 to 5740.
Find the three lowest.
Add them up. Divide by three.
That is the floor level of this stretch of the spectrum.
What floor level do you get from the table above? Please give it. 267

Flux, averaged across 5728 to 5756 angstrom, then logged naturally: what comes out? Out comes 5.62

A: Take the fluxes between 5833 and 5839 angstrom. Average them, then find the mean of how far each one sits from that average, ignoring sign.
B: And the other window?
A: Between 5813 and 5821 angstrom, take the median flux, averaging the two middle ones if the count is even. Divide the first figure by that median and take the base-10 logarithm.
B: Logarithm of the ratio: -1.94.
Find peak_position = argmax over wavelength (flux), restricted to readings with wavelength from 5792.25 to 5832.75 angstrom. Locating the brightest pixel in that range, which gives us 5826.0 angstrom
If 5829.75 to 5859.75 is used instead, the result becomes 5830.5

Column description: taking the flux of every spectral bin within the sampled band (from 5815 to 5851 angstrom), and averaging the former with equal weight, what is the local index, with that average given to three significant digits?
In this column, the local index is 289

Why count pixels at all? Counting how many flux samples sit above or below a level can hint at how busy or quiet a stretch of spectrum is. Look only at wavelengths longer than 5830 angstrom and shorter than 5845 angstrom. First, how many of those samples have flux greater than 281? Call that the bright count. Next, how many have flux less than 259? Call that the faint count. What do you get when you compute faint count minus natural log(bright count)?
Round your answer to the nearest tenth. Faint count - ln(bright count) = -2.1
